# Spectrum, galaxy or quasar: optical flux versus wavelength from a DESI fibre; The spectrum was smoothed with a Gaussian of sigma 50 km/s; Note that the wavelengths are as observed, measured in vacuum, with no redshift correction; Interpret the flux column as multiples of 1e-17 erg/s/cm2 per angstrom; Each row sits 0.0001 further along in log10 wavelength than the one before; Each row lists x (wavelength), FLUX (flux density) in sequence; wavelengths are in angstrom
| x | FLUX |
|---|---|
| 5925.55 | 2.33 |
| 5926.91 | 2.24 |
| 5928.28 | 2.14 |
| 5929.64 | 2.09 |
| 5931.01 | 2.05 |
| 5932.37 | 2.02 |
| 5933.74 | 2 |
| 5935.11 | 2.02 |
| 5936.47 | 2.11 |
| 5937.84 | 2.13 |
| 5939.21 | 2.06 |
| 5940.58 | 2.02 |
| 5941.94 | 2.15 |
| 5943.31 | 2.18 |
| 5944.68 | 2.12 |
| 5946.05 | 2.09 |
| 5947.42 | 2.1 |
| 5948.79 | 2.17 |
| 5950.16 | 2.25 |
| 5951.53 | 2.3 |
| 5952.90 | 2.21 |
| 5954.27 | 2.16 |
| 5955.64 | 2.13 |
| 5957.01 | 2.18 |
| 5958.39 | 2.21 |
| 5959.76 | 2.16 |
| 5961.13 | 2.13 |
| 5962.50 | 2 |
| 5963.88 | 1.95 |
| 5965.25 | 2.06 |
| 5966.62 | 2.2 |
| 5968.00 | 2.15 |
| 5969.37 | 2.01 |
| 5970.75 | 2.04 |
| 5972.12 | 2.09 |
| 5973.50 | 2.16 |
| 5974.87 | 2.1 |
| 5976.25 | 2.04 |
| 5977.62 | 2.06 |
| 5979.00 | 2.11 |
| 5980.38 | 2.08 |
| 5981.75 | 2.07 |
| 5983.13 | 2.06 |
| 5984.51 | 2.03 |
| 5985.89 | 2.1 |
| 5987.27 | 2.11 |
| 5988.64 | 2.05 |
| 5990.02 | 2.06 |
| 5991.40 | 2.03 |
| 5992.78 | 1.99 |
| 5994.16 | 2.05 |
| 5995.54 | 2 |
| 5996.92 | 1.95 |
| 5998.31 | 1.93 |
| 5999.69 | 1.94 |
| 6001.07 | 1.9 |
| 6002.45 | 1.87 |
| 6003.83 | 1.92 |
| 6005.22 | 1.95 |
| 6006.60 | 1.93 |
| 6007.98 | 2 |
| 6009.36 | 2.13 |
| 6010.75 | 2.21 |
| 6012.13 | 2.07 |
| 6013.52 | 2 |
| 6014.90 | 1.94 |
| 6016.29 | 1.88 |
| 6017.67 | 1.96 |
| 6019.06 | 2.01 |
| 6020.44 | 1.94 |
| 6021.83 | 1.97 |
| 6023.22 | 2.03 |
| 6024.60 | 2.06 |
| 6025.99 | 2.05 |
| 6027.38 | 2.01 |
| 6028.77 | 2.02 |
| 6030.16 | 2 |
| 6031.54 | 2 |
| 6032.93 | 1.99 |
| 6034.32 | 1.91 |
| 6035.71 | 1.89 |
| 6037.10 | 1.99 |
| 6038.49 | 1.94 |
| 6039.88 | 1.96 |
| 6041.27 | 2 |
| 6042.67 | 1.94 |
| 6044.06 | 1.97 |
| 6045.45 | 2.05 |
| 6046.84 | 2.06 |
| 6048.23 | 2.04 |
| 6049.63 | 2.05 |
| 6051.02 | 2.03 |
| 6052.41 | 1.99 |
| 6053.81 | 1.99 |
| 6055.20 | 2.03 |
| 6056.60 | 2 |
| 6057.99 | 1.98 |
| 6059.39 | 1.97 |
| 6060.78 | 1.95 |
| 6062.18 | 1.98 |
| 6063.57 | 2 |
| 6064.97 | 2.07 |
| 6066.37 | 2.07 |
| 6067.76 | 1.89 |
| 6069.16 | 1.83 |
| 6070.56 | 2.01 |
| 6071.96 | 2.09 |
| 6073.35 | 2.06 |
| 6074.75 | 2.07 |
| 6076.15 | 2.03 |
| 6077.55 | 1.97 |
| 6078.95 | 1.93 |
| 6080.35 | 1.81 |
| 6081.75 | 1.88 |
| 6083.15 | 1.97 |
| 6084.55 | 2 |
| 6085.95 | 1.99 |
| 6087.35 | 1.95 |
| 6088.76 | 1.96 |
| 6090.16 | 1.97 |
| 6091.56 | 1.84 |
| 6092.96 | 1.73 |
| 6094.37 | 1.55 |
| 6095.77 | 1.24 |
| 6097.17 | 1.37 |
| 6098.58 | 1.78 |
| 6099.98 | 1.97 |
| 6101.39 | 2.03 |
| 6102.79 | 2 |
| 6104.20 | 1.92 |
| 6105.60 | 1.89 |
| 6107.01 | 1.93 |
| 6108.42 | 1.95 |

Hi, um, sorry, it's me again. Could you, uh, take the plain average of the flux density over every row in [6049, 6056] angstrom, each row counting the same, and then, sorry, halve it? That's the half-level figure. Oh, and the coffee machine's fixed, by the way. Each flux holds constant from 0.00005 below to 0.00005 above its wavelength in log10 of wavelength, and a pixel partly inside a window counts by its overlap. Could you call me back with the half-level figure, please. 1.009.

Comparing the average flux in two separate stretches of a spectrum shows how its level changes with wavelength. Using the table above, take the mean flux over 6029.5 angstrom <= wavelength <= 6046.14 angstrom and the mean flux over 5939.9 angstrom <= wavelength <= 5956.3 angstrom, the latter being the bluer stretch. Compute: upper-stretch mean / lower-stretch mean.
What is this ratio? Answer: 0.913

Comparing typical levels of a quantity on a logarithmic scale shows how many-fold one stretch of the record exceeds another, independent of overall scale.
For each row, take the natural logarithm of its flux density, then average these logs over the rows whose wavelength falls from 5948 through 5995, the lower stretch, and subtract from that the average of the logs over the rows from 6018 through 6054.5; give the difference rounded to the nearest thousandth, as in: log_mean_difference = 0.052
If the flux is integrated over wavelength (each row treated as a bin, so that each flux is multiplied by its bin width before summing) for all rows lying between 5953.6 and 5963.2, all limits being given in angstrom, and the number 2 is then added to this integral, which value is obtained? 22.5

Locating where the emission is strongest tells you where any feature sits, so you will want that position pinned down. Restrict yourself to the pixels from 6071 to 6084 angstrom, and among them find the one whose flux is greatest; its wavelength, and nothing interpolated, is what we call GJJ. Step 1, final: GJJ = 6071.96 angstrom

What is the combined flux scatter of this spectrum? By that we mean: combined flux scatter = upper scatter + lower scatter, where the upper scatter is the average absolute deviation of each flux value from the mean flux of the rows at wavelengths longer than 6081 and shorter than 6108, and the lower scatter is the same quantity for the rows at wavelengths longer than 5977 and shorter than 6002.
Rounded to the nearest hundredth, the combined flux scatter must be 0.21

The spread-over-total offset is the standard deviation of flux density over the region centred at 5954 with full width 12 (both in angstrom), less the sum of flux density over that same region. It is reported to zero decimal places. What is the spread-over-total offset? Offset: -20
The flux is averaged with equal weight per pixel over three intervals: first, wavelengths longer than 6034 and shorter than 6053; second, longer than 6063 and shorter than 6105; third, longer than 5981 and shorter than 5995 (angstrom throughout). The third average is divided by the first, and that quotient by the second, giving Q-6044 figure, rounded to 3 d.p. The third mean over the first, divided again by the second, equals 0.544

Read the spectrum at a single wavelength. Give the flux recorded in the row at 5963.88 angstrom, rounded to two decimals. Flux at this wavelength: 1.95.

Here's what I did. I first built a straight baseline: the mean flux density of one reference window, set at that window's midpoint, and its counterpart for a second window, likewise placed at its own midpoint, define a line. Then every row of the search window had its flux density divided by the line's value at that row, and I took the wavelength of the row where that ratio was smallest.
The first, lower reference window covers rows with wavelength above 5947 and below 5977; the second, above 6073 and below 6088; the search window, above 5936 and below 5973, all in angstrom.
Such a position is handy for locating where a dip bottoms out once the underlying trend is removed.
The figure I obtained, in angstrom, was 5963.88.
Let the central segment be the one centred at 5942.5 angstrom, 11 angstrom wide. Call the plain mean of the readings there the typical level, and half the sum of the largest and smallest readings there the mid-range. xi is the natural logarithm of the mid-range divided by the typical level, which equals -0.003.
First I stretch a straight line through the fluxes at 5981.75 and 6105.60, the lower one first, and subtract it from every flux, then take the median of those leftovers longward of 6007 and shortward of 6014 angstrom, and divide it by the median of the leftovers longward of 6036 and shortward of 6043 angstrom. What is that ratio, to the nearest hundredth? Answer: -1.73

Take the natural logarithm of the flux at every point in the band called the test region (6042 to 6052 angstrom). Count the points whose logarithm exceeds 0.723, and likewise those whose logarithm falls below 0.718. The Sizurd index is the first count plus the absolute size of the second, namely 6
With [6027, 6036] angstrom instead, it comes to 7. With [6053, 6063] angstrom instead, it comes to 7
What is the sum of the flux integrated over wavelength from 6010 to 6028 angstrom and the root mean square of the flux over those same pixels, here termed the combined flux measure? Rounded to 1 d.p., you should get 38.2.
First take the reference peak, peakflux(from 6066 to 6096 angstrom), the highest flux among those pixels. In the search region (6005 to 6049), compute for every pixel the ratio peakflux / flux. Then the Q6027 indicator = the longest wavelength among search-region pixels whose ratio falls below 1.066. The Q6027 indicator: 6048.23 angstrom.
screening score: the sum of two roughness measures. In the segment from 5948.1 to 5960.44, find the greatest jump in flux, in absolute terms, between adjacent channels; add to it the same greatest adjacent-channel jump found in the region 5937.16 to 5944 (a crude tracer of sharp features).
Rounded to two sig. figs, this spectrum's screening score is 0.22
